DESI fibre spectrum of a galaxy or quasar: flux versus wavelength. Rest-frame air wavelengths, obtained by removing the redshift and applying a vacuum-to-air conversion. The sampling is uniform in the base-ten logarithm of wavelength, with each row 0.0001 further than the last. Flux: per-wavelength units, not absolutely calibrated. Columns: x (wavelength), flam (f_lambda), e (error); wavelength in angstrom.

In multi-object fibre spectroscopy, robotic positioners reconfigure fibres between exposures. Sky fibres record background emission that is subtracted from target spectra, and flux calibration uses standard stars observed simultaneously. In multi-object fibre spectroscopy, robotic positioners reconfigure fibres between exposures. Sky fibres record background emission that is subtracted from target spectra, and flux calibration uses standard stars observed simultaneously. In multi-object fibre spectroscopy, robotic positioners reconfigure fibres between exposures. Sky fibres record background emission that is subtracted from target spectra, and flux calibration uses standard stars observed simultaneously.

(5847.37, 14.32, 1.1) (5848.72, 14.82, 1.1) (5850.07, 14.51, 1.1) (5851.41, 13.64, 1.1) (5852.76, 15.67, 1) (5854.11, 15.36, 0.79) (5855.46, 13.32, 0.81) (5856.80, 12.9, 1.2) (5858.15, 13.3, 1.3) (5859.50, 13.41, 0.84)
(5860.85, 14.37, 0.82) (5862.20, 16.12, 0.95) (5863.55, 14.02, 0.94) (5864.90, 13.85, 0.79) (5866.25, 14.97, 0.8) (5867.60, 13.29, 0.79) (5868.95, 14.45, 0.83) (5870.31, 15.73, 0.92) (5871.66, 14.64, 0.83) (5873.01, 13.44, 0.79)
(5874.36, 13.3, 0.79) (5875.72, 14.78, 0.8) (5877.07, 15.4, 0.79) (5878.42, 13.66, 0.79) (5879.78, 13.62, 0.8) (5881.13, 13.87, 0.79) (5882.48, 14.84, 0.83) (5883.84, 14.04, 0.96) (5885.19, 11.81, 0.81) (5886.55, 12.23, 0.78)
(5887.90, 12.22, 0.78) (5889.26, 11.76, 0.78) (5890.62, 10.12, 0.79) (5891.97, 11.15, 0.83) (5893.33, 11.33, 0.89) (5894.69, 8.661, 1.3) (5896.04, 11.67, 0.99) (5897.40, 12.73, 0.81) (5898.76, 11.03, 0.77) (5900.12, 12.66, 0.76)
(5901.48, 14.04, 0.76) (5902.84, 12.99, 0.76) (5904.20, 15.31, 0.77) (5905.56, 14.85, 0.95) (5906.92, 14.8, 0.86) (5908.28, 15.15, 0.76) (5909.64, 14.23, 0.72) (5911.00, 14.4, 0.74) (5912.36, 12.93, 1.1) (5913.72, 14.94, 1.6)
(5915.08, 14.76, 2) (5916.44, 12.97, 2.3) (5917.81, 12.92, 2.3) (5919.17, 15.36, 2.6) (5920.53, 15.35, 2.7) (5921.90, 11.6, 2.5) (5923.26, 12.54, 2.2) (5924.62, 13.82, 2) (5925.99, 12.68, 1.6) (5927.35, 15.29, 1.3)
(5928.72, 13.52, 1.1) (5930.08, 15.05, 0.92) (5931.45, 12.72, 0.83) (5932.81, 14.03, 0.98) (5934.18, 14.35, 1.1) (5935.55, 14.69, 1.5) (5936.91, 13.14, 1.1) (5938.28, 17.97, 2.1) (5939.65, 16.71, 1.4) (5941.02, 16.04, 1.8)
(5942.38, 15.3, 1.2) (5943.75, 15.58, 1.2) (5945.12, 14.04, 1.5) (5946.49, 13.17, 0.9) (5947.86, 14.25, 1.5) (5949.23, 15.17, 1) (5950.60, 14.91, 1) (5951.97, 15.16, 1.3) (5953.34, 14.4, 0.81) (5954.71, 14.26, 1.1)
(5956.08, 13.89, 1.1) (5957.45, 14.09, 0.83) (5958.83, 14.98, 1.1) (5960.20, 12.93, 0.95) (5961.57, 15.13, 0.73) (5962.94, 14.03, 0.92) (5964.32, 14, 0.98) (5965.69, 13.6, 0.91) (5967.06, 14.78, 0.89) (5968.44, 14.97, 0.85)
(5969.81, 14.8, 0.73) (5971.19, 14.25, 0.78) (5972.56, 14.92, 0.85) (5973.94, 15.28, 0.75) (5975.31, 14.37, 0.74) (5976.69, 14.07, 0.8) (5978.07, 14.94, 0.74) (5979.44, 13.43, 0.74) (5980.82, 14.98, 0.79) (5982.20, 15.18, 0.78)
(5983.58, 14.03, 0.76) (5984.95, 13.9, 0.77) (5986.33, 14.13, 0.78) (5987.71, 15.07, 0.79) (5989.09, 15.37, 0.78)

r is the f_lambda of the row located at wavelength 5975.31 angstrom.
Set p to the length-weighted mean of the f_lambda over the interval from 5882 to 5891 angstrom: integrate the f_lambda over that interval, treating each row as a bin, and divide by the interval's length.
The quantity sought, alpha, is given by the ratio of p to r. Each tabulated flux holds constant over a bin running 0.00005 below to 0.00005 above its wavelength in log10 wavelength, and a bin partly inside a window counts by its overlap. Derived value 0.87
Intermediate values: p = 12.4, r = 14.37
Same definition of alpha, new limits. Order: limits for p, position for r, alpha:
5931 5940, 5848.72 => 1.00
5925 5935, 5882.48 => 0.94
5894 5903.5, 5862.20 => 0.74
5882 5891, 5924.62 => 0.90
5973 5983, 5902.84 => 1.12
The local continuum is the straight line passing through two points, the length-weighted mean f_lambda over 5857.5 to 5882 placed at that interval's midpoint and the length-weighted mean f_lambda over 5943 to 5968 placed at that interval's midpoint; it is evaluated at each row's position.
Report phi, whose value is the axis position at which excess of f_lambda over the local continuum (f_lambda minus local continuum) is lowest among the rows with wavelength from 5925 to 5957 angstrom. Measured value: 5925.99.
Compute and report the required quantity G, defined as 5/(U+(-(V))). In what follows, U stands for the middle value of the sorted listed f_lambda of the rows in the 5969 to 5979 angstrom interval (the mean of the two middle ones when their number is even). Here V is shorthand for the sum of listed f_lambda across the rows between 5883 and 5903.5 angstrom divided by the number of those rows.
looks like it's 2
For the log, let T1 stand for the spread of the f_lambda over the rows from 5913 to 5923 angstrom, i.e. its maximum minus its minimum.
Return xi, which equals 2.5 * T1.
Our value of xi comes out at 9.4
